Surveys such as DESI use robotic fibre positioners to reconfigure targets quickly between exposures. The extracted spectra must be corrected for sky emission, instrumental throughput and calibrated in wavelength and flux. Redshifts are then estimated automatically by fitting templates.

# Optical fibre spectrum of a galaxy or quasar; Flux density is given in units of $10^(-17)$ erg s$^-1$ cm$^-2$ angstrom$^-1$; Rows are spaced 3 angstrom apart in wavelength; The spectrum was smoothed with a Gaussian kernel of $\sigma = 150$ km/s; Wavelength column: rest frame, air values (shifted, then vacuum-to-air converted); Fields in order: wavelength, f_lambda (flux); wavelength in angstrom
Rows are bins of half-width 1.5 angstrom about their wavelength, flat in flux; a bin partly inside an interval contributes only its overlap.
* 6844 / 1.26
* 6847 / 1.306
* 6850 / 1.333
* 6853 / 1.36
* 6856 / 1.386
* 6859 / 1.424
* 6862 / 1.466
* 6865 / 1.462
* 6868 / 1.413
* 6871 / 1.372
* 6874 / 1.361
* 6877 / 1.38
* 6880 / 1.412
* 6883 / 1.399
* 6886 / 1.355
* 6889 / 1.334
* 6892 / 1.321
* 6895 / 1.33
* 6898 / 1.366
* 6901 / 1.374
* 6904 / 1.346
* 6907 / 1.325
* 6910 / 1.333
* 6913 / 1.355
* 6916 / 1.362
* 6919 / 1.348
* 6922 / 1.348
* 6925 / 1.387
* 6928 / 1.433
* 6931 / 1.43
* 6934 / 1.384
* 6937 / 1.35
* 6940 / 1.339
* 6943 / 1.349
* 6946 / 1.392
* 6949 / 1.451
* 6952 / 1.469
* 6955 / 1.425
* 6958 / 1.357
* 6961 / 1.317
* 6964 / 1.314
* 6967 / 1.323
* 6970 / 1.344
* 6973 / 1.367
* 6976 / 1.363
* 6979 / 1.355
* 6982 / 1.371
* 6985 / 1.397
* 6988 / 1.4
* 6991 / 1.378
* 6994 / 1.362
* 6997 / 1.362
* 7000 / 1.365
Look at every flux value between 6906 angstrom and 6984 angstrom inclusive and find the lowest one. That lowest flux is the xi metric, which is 1.314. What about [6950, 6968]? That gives 1.314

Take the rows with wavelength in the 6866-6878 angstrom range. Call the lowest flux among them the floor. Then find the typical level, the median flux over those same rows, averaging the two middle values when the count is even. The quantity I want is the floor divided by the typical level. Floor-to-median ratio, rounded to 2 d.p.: 0.99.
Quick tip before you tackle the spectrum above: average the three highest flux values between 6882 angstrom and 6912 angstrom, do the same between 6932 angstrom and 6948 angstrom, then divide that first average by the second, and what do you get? 1.00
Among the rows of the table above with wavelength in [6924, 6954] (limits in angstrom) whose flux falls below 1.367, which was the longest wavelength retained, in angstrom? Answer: 6943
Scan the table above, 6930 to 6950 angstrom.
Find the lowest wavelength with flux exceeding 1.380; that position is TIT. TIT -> 6931 angstrom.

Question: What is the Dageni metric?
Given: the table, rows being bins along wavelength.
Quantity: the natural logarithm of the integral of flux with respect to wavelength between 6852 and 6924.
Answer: 4.59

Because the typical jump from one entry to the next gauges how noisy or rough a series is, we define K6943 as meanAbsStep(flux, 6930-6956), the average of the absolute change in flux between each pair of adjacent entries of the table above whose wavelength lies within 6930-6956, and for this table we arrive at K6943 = 0.033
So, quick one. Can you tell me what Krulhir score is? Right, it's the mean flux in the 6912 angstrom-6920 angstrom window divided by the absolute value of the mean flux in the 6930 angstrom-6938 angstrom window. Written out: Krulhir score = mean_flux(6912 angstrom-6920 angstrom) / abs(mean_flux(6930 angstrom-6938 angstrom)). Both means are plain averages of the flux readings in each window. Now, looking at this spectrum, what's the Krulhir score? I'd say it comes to 0.98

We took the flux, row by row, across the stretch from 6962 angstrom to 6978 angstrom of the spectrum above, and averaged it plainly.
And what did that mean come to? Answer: 1.34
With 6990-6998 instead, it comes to 1.37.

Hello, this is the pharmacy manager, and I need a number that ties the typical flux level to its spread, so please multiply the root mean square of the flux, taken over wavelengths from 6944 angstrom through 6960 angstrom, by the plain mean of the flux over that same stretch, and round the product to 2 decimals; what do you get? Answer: 2.01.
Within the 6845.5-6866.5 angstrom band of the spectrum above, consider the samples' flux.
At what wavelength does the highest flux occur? 6862 angstrom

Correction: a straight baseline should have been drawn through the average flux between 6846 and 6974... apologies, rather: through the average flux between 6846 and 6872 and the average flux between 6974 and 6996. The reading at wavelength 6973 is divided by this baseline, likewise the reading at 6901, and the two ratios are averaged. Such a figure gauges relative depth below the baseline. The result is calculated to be 0.99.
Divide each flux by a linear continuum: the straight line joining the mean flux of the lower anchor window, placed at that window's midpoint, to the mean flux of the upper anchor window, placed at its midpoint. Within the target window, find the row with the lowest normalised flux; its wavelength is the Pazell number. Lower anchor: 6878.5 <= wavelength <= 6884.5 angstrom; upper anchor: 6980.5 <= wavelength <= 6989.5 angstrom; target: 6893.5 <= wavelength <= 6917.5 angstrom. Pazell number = 6907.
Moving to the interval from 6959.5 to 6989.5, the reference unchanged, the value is 6964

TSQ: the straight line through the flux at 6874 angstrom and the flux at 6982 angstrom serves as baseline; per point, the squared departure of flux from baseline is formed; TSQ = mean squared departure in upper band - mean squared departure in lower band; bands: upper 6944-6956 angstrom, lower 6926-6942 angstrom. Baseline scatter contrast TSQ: 0.0032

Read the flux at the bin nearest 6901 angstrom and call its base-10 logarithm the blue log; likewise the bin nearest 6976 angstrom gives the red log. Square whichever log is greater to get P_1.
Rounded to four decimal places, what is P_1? 0.0190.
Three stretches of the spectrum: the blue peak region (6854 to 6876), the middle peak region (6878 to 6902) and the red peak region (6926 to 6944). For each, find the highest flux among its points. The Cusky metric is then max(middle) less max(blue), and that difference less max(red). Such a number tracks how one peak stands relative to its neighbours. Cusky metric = -1.49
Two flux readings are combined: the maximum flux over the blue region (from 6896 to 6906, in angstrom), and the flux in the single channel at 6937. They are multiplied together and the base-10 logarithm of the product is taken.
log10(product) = 0.268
